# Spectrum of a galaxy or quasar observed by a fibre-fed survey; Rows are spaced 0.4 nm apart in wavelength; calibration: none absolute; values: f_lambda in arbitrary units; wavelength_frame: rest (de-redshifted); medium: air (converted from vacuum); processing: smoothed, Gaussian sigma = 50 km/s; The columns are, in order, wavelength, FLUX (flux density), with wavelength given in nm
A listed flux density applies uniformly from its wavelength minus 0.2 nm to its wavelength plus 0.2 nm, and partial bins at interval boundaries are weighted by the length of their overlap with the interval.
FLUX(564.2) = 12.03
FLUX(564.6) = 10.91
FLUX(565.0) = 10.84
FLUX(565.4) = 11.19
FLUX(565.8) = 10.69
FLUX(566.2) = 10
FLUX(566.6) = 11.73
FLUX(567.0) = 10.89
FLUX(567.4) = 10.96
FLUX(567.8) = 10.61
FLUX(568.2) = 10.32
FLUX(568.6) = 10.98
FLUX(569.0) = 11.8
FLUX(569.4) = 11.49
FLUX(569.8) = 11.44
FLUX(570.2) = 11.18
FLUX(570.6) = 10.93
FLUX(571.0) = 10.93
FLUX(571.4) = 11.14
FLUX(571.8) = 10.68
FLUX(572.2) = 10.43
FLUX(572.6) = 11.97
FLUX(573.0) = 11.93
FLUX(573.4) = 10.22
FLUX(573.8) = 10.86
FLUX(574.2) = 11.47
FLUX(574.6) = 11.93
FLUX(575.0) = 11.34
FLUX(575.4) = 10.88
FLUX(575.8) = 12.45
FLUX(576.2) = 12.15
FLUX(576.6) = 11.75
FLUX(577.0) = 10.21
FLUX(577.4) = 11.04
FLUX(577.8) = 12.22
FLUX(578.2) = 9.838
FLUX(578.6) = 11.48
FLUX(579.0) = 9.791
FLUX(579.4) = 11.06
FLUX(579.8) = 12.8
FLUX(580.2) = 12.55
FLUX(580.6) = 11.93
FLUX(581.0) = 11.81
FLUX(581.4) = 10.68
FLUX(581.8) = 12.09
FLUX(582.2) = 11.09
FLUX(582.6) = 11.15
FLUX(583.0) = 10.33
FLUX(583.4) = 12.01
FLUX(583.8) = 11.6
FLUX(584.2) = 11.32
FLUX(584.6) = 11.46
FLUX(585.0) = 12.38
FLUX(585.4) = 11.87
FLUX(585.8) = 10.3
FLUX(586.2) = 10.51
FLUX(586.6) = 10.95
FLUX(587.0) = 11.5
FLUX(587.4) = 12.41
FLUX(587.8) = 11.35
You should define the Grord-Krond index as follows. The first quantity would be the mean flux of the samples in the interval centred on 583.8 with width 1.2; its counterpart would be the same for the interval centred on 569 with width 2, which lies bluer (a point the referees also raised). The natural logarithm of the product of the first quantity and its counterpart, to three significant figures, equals 4.87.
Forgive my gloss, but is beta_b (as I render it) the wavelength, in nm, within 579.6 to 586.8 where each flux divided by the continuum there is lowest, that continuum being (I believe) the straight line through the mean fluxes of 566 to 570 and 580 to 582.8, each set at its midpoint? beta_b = 585.8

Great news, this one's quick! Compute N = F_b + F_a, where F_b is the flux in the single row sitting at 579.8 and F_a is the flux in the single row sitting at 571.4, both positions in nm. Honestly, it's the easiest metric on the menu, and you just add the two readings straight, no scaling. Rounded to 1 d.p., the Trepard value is 23.9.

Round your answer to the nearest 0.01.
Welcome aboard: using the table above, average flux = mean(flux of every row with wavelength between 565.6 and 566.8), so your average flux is 10.81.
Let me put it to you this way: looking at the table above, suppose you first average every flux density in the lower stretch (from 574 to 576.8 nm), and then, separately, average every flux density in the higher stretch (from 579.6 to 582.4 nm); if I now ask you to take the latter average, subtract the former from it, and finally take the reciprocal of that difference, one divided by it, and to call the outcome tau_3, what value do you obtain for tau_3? 7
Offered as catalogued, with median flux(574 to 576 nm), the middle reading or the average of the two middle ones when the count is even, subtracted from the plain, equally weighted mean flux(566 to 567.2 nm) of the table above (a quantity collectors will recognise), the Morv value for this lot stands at -0.6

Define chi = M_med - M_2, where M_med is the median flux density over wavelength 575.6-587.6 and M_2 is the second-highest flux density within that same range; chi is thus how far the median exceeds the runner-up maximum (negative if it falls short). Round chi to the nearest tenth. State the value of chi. -1.1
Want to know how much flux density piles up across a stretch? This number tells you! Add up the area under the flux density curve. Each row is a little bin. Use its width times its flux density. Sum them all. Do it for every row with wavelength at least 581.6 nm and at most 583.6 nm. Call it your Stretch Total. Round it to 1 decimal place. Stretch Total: 22.7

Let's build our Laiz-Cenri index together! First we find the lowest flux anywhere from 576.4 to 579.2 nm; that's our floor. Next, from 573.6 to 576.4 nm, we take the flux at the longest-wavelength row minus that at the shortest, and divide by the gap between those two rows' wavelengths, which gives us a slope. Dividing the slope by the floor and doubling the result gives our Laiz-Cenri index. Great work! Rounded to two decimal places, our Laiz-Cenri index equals 0.11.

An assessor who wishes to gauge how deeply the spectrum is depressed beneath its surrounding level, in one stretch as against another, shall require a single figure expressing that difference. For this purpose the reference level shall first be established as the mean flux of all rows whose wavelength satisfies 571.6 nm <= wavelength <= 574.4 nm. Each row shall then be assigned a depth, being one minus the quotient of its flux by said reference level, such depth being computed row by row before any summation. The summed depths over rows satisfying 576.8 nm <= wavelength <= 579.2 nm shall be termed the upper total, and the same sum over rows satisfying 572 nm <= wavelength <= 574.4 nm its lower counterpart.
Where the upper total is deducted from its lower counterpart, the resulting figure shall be -0.21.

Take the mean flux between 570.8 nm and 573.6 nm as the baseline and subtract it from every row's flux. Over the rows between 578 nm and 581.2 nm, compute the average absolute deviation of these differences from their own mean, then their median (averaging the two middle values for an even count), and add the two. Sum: 1.49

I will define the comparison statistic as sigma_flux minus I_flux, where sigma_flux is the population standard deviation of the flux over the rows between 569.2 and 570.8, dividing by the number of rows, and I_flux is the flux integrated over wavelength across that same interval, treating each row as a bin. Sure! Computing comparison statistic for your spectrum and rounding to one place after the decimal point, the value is -17.8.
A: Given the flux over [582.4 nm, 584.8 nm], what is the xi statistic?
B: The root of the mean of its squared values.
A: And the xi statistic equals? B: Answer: 11.3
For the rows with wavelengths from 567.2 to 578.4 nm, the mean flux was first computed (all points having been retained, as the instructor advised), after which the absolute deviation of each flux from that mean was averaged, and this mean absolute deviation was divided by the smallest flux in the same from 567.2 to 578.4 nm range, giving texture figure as 0.0562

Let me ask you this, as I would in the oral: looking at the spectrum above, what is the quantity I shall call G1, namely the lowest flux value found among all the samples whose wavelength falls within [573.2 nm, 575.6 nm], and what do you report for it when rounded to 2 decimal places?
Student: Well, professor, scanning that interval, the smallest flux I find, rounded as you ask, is 10.22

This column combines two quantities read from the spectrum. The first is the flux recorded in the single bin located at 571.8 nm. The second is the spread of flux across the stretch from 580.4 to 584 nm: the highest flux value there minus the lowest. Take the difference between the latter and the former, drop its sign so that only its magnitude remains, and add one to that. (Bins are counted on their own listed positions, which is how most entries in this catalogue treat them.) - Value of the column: 9.9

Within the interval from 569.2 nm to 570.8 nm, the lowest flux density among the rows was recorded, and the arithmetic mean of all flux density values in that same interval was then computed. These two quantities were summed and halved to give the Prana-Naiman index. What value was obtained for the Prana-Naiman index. 11.1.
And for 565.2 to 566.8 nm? 10.5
